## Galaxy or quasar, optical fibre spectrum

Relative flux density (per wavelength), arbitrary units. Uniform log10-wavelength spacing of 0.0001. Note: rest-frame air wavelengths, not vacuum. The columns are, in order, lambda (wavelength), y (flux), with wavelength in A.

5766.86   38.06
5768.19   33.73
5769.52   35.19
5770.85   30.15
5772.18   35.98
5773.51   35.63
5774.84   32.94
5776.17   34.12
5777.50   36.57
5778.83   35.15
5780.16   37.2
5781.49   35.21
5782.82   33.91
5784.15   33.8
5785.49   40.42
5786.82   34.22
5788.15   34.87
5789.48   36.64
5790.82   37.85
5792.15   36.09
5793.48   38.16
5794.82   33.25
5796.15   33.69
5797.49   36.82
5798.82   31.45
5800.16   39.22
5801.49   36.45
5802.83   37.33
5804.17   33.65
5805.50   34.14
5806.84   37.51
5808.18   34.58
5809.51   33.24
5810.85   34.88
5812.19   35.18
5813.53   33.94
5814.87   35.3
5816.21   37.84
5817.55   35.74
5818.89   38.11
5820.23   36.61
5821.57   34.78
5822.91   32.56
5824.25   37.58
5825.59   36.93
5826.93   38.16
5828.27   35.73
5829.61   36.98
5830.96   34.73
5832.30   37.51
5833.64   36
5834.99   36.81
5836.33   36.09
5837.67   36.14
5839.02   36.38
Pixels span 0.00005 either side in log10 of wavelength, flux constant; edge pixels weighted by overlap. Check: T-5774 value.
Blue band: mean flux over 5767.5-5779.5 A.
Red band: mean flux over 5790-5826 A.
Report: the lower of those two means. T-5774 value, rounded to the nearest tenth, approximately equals 34.4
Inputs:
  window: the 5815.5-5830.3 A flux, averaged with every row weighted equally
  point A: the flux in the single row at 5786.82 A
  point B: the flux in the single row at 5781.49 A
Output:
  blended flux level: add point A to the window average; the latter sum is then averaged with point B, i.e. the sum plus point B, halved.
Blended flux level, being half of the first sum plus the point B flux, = 52.9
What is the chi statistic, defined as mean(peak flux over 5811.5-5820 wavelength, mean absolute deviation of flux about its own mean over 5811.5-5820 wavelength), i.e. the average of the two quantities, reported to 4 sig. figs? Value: 19.71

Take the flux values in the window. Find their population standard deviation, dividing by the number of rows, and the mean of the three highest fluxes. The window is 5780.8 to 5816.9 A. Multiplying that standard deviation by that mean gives 81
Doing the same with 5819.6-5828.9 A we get 66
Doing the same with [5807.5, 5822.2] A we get 54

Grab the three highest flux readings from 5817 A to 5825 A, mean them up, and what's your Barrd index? 37.4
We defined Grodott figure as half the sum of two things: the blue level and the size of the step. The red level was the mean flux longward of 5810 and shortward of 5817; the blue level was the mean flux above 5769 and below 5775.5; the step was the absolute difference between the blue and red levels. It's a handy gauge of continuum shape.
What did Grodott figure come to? 17.7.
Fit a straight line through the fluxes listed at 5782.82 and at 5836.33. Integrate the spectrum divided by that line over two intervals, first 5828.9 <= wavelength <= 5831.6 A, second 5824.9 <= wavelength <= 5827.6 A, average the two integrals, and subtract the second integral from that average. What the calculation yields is -0.07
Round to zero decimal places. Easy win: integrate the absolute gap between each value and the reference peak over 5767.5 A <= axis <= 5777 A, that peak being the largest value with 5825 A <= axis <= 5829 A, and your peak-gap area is 39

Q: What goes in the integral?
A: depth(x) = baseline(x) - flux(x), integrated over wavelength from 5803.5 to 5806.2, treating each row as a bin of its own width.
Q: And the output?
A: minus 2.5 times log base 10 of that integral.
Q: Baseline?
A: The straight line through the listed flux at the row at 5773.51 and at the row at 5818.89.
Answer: -2.41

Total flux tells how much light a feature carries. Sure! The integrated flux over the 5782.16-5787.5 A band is 190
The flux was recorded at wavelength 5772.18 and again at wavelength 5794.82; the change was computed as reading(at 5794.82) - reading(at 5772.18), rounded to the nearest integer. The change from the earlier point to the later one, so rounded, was -3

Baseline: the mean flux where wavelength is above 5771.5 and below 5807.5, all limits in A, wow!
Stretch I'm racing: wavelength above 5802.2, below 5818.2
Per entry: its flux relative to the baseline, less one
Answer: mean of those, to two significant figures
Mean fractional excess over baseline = -0.010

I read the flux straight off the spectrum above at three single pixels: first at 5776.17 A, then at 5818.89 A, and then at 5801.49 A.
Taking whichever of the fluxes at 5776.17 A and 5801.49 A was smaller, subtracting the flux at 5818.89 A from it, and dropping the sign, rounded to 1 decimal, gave 4.0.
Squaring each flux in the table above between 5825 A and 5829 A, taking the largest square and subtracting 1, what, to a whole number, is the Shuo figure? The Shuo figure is 1455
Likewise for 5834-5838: 1354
